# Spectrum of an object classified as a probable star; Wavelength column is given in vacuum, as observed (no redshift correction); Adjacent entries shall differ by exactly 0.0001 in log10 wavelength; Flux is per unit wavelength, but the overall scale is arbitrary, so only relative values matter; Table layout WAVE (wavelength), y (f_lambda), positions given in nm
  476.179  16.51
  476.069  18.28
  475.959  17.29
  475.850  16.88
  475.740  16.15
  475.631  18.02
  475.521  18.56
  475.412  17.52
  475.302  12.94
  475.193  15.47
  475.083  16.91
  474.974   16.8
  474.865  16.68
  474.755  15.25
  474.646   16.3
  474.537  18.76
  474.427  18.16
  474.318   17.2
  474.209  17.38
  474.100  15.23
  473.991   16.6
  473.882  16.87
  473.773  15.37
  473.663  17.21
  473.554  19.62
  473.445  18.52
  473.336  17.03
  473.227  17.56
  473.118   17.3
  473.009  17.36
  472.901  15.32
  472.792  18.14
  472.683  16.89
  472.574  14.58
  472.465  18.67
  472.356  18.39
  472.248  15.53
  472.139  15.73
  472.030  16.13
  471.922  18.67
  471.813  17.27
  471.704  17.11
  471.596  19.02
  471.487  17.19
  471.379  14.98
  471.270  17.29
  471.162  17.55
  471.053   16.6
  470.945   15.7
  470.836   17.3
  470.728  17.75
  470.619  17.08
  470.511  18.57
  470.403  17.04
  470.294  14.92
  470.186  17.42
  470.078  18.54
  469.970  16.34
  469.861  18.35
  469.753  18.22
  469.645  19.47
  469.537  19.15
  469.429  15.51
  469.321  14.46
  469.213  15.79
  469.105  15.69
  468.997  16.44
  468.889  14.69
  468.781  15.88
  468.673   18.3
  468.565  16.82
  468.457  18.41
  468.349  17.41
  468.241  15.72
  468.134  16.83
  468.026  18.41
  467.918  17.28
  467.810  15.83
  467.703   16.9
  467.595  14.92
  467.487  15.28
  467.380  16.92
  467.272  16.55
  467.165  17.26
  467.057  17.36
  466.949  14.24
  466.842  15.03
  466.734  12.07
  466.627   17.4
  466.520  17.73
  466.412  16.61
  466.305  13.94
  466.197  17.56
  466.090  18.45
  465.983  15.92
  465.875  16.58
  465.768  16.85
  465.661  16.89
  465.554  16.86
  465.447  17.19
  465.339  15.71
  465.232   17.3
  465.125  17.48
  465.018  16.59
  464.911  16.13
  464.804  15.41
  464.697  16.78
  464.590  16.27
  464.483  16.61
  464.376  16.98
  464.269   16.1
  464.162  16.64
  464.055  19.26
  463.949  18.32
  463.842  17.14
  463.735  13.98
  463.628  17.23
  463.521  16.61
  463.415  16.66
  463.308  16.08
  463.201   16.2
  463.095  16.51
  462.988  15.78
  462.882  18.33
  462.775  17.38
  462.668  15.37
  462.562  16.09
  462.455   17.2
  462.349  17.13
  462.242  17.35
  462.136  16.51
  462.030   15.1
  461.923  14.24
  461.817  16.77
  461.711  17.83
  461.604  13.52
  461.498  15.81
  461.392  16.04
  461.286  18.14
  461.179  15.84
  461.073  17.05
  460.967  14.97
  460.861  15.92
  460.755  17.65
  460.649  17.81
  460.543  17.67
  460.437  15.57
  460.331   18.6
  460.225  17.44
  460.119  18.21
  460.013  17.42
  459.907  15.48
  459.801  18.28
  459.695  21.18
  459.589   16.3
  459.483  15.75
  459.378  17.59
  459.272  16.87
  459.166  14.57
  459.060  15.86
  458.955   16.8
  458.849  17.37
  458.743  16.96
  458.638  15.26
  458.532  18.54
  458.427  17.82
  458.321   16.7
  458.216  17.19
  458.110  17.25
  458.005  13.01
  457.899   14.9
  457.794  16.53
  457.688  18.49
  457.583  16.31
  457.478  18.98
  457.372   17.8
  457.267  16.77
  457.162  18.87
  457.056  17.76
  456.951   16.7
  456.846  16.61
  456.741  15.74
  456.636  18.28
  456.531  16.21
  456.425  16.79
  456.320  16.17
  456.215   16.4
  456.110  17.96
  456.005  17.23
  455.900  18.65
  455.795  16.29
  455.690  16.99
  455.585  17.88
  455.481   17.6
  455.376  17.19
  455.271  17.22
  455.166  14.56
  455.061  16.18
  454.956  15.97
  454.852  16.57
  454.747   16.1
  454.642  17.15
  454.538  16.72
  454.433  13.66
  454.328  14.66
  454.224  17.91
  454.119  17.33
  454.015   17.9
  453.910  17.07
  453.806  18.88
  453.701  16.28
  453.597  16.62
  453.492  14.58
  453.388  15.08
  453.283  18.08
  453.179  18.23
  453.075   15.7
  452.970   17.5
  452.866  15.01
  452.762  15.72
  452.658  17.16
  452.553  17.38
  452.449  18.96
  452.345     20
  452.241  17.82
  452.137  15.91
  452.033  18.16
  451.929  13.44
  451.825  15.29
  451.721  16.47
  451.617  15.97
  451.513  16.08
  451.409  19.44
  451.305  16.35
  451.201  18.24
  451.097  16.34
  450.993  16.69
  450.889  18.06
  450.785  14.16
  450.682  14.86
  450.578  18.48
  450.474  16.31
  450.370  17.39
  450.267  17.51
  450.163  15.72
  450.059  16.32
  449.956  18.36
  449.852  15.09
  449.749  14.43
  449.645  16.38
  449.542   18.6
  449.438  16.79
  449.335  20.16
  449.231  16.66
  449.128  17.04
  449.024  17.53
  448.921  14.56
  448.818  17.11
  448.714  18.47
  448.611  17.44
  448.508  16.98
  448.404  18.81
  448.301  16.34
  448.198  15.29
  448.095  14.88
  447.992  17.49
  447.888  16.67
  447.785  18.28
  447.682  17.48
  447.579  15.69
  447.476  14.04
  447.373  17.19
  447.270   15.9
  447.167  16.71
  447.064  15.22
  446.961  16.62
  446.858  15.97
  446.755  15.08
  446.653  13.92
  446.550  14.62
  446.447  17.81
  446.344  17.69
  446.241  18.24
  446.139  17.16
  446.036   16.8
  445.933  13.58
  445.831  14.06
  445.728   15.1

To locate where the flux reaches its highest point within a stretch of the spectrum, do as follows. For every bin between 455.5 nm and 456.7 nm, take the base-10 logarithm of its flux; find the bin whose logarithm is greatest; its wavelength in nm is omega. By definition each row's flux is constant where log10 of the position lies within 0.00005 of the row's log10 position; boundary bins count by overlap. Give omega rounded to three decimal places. 455.900 nm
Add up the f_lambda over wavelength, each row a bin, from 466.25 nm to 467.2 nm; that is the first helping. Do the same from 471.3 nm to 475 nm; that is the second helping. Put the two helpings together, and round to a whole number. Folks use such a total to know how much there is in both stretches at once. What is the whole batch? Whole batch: 78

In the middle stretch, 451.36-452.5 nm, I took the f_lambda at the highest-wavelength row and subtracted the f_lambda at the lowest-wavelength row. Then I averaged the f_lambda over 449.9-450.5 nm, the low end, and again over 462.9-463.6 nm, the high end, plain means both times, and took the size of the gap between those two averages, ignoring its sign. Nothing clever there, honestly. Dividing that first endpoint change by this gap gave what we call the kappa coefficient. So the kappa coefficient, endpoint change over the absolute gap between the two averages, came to -1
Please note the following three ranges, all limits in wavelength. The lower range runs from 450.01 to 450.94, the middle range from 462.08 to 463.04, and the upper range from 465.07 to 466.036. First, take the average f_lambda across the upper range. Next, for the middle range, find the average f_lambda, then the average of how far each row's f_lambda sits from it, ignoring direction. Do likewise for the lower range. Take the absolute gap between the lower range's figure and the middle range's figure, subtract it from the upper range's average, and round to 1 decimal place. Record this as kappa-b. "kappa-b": 16.3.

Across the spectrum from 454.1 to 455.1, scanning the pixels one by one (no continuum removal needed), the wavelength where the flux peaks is 454.224 nm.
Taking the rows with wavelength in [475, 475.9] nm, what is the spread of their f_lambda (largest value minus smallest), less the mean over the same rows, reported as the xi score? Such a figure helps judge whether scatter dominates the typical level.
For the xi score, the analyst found -10.9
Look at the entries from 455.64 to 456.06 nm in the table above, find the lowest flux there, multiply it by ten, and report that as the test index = 163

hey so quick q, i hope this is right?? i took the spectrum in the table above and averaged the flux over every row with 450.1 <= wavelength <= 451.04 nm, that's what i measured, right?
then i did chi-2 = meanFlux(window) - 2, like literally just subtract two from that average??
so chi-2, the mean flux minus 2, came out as 14.6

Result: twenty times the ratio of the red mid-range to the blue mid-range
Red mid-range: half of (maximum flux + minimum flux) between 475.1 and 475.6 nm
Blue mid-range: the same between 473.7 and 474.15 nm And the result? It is 19.6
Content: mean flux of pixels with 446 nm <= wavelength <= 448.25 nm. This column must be 16.3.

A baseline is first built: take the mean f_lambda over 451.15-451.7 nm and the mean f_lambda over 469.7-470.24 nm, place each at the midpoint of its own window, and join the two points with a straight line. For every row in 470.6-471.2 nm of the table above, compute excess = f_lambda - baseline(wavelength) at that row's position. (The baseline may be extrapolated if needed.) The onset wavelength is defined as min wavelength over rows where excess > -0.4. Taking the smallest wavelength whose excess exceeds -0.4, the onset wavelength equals 470.728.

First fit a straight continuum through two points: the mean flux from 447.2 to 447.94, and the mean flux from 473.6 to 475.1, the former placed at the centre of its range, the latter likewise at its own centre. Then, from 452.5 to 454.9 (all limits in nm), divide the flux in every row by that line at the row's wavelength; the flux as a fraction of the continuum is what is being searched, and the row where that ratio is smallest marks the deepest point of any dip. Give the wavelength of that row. 454.433 nm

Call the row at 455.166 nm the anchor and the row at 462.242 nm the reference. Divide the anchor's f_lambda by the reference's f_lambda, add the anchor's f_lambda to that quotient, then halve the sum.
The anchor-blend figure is 7.7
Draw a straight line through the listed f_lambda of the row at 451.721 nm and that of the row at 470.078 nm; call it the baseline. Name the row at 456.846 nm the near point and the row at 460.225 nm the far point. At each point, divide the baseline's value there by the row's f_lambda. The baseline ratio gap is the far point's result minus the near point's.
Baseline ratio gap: -0.03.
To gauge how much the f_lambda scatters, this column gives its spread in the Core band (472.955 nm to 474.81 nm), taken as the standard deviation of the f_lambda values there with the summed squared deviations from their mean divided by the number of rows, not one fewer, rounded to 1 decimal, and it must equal 1.2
